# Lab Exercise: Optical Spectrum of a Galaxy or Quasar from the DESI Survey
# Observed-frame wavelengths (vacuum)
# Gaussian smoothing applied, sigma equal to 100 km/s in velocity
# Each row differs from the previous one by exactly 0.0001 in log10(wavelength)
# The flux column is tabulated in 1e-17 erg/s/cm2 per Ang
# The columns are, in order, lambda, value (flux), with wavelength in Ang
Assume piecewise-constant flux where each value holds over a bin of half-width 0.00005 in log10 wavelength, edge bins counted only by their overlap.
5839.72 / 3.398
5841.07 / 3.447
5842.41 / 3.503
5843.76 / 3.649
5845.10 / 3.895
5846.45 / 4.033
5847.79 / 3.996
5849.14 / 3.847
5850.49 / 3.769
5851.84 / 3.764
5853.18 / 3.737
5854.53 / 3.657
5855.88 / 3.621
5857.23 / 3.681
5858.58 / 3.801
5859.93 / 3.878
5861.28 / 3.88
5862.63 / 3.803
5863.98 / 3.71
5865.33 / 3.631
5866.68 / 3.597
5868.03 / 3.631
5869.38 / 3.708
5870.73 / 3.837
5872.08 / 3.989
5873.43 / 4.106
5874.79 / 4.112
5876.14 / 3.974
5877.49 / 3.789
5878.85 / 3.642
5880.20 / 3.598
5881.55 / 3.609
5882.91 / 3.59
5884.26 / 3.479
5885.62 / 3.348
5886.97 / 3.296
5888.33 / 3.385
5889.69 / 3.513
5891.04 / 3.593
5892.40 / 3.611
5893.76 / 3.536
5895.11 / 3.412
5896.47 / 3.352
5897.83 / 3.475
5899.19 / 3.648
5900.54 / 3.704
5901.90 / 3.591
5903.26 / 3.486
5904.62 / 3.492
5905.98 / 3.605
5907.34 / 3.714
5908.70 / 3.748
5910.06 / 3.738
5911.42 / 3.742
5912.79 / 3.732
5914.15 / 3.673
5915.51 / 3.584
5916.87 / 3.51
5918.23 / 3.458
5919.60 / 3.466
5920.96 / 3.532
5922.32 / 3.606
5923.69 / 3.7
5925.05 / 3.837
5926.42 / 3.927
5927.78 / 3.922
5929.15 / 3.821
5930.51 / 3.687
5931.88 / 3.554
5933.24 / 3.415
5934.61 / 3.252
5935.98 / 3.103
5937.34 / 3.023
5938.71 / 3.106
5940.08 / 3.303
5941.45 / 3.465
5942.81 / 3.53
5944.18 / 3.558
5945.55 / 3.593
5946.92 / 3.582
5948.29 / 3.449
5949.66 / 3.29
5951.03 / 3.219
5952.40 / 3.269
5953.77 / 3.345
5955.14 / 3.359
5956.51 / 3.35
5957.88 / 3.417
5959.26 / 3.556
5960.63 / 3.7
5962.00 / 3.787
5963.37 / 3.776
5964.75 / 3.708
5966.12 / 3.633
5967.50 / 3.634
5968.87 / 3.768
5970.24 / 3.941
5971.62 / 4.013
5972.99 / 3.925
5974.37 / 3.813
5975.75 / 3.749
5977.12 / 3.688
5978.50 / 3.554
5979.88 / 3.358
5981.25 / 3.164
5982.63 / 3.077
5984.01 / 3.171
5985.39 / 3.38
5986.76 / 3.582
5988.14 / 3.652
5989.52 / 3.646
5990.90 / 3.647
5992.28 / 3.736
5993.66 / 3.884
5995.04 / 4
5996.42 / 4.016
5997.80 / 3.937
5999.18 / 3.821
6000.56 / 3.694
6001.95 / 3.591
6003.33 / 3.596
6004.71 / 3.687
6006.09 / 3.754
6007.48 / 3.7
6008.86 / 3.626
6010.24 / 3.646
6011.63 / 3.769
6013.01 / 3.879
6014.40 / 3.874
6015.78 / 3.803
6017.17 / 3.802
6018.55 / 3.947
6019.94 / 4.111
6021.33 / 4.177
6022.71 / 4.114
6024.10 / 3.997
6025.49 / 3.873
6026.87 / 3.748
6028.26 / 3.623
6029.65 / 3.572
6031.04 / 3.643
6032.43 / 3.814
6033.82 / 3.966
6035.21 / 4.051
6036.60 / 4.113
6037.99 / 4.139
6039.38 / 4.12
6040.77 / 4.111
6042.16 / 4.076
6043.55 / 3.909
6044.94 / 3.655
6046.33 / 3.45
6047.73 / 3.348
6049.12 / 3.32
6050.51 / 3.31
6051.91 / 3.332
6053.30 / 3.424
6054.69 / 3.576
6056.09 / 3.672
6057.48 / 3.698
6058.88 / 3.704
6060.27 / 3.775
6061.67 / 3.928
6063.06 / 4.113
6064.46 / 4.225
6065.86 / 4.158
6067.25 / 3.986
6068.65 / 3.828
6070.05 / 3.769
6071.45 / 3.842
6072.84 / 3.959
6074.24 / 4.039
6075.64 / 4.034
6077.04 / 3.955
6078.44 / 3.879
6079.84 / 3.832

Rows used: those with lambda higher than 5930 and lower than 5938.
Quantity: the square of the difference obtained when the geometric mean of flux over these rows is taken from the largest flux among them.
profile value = 0.13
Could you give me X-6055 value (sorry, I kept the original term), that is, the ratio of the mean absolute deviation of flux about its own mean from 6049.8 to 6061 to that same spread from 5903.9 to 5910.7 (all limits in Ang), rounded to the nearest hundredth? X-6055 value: 1.74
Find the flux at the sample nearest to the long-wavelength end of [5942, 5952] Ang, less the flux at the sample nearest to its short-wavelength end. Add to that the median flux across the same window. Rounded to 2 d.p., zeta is 3.22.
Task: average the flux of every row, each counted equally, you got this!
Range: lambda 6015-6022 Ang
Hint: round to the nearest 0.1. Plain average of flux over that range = 4.0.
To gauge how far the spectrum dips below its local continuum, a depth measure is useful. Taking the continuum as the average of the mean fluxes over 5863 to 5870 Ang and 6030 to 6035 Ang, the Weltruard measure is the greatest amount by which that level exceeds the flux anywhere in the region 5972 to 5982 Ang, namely 0.57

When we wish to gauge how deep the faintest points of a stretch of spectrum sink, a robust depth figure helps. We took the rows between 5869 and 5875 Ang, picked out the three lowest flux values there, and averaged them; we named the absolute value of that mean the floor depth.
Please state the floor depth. 3.84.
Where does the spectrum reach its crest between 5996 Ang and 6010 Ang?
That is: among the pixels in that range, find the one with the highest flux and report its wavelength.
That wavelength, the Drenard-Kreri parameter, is 5996.42 Ang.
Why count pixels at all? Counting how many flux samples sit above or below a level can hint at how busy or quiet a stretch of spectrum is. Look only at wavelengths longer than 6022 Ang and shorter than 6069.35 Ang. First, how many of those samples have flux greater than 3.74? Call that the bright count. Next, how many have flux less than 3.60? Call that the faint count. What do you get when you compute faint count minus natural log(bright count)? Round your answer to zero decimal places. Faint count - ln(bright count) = 5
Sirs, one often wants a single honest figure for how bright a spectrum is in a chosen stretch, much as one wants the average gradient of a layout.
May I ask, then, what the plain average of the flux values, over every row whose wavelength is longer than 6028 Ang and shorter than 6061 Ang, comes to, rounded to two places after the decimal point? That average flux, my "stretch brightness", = 3.73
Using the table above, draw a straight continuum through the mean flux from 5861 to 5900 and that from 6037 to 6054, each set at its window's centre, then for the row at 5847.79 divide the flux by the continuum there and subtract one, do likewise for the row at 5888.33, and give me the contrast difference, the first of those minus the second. 0.17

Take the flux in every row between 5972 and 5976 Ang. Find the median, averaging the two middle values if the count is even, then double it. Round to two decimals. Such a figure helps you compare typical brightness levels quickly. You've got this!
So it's 7.63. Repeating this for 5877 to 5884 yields 7.22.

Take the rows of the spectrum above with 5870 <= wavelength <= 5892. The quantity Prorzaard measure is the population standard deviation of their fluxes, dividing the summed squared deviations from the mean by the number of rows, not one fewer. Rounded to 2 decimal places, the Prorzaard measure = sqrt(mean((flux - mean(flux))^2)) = 0.25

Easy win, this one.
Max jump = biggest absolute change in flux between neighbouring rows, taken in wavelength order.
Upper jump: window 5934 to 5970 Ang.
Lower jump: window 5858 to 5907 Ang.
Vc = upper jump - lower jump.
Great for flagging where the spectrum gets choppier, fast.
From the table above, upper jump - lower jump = 0.012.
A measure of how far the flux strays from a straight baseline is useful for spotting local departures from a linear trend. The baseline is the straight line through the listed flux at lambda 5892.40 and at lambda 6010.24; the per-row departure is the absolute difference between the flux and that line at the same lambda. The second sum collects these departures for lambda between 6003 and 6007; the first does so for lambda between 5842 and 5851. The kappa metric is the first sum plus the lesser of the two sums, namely 1.9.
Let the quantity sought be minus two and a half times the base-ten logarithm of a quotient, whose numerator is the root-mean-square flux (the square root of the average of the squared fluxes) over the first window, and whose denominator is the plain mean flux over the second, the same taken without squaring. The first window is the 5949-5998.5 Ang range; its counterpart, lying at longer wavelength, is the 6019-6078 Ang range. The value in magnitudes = 0.066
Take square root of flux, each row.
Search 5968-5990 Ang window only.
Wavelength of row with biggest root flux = 5971.62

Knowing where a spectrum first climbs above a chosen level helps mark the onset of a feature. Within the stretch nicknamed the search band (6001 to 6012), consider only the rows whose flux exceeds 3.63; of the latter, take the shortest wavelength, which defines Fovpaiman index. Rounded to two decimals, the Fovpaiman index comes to 6004.71 Ang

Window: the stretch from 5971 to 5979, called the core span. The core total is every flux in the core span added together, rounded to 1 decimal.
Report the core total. 22.7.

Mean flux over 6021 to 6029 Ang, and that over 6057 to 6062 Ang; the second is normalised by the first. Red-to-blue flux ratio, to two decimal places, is 0.96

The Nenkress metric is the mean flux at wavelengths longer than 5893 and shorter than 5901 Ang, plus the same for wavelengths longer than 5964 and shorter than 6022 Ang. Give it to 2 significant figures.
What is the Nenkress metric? 7.2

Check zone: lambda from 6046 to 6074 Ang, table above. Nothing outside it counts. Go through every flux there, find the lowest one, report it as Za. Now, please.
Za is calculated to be 3.31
